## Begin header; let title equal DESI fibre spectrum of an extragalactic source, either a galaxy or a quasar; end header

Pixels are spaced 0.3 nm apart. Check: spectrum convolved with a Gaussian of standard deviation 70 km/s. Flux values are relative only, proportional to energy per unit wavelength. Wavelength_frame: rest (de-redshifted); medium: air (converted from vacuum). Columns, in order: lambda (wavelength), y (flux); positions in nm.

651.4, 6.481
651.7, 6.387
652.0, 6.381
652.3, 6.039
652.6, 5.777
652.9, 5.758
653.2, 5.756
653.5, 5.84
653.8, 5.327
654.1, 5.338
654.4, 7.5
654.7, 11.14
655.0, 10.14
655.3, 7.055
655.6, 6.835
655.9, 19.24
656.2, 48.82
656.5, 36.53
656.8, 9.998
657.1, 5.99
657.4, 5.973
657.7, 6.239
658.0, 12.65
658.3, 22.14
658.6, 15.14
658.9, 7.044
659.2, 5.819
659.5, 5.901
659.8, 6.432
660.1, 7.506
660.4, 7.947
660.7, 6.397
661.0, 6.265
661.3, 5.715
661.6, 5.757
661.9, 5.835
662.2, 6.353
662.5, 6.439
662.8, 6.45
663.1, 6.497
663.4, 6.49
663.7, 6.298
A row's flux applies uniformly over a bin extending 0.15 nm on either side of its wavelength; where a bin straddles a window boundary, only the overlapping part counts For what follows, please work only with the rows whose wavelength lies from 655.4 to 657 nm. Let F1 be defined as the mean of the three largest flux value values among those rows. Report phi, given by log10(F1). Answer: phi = 1.54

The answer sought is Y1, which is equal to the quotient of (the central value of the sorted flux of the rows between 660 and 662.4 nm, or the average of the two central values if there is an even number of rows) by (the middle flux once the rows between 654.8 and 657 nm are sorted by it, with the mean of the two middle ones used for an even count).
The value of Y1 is 0.62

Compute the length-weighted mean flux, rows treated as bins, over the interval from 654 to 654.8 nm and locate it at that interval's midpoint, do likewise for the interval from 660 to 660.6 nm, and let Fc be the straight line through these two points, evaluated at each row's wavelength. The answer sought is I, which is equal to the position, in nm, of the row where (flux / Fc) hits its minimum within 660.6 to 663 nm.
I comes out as 661.3 nm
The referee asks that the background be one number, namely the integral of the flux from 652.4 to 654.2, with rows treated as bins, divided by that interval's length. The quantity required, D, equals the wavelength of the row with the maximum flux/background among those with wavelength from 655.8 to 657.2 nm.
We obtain 656.2 nm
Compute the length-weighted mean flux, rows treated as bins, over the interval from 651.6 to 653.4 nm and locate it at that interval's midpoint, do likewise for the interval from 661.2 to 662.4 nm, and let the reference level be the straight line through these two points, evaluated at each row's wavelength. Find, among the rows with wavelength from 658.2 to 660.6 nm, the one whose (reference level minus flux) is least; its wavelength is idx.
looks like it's 658.3 nm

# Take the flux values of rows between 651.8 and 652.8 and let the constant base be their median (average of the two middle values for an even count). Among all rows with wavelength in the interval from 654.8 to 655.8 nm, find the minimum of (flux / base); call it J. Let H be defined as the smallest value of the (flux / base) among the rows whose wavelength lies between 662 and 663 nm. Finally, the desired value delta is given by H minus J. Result -0.08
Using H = 1.05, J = 1.13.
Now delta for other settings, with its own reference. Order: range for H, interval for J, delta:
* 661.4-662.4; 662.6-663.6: -0.11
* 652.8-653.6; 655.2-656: -0.18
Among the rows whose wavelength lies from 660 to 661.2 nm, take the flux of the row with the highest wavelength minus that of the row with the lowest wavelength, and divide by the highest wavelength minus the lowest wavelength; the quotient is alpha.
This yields -1.4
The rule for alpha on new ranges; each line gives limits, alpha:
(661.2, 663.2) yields 0.4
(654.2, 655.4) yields -0.5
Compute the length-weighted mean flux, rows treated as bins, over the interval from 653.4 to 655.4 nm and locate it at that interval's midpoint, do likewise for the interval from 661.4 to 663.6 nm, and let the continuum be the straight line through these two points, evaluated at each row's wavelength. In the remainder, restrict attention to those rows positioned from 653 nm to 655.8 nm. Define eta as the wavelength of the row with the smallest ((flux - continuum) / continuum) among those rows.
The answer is 653.8 nm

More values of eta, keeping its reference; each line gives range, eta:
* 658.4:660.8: 659.2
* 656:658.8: 657.1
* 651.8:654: 653.8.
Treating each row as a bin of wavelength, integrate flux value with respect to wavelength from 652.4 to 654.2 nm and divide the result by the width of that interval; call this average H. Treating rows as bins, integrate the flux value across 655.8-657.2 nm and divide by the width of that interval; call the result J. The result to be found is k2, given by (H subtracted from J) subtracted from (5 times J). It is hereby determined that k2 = 105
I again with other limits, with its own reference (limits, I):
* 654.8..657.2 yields 657.1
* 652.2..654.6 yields 653.8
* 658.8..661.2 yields 659.2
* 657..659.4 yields 659.2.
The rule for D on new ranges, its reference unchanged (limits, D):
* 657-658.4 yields 658.3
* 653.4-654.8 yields 654.7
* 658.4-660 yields 658.6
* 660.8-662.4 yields 662.2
